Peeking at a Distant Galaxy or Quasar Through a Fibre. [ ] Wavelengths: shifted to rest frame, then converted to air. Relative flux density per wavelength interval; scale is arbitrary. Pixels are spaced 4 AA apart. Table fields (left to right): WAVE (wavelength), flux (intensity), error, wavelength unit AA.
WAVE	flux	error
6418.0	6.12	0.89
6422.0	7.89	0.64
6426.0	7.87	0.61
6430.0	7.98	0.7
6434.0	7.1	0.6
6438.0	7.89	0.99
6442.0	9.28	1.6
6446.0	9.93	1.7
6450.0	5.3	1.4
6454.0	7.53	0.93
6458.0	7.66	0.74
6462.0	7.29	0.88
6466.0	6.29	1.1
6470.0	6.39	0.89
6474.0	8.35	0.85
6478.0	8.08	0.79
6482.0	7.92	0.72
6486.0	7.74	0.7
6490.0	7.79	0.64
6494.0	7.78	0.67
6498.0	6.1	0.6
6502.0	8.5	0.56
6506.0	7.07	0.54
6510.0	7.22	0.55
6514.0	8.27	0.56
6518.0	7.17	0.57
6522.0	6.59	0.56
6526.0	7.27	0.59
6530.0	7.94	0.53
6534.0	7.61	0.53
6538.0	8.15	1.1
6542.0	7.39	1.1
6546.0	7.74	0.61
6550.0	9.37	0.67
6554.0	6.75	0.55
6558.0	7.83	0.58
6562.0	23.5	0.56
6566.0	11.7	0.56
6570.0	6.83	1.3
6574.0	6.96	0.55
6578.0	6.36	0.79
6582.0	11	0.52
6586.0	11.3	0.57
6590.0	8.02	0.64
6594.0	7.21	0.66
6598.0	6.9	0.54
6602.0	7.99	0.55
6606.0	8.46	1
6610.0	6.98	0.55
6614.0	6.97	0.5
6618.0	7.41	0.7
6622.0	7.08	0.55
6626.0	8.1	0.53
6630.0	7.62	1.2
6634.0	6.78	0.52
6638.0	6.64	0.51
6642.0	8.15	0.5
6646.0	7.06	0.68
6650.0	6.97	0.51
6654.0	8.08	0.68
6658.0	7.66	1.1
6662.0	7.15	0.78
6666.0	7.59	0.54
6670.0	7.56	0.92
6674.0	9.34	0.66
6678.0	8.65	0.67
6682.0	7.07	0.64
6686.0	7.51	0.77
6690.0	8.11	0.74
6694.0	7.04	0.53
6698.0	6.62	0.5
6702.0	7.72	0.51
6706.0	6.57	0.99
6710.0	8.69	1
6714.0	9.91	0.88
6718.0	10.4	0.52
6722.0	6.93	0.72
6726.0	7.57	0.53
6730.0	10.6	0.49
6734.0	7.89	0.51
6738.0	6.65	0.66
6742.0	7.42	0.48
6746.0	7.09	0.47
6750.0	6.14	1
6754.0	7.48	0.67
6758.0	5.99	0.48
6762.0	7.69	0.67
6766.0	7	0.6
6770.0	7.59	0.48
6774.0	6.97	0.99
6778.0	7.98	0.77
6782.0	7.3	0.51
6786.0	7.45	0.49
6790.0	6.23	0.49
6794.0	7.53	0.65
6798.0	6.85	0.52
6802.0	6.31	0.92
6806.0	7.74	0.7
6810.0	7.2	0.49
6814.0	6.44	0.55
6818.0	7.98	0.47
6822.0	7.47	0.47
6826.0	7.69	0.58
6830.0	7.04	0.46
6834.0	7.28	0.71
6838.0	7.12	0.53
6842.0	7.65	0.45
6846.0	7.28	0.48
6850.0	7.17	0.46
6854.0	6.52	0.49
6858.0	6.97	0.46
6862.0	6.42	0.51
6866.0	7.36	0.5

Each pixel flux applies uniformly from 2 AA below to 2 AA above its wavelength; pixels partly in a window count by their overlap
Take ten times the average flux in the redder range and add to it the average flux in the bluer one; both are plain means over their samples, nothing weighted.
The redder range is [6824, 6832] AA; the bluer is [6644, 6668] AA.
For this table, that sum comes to 81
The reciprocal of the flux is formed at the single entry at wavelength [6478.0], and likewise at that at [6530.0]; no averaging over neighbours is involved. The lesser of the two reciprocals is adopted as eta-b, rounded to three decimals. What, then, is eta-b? 0.124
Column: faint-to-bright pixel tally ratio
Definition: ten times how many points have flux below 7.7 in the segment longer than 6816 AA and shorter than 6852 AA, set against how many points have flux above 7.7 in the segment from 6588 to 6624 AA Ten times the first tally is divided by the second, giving 27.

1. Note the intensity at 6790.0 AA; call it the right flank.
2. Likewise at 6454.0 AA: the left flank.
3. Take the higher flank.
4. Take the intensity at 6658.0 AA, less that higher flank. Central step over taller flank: 0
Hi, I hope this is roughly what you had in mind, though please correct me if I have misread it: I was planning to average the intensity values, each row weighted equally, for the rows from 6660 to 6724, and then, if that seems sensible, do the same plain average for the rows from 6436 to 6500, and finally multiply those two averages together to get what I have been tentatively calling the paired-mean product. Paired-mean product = 60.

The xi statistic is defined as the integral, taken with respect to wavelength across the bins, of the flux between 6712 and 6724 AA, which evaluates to 109.0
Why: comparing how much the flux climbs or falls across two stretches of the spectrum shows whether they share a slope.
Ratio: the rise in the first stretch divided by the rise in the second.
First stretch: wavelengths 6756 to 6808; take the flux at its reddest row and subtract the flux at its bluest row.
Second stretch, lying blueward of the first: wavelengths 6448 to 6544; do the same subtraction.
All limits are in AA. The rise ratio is 1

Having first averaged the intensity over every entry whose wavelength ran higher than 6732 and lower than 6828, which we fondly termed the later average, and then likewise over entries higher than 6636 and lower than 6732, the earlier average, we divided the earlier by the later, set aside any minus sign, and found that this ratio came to 1.10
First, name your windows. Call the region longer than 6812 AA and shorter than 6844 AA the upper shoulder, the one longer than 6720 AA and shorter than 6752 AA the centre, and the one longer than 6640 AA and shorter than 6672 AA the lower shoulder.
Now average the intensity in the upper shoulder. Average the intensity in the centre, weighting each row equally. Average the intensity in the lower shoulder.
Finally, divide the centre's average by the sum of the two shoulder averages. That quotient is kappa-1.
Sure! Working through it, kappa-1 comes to 0.51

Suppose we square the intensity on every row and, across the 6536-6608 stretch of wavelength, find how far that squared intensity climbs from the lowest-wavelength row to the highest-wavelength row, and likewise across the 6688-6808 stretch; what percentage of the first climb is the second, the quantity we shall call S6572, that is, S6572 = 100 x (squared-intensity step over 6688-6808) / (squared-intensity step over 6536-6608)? -114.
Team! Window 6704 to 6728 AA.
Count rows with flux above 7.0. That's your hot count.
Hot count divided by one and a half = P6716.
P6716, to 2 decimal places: 2.67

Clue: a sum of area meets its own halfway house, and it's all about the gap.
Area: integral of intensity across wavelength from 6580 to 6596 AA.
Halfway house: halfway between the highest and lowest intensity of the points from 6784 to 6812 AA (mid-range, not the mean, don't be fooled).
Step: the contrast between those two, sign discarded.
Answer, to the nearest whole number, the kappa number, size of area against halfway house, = 143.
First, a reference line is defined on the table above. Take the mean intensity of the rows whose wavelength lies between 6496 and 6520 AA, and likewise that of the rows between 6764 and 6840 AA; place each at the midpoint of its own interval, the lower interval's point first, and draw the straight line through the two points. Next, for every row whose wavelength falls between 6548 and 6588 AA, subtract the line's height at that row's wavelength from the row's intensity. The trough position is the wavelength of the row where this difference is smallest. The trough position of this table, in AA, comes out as 6578.0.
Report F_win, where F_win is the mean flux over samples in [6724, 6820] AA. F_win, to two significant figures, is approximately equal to 7.3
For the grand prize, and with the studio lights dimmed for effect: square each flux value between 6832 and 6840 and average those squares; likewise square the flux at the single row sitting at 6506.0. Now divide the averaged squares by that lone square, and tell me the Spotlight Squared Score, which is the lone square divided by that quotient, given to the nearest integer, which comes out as 48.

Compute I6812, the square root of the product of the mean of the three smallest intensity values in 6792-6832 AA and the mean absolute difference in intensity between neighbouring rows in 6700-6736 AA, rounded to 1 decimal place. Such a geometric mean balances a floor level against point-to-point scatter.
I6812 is 3.5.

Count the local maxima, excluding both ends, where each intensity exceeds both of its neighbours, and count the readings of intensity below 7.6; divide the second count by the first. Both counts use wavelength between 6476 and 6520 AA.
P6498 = 1.33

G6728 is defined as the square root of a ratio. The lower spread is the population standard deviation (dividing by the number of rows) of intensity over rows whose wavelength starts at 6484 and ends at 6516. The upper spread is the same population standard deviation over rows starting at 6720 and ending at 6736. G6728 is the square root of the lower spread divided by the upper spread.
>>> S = 0.7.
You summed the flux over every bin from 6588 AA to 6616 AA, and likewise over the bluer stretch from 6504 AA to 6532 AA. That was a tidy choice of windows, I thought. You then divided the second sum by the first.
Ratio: 0.98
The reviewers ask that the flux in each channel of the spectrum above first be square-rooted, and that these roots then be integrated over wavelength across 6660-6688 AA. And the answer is 78.3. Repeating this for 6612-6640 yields 75.2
